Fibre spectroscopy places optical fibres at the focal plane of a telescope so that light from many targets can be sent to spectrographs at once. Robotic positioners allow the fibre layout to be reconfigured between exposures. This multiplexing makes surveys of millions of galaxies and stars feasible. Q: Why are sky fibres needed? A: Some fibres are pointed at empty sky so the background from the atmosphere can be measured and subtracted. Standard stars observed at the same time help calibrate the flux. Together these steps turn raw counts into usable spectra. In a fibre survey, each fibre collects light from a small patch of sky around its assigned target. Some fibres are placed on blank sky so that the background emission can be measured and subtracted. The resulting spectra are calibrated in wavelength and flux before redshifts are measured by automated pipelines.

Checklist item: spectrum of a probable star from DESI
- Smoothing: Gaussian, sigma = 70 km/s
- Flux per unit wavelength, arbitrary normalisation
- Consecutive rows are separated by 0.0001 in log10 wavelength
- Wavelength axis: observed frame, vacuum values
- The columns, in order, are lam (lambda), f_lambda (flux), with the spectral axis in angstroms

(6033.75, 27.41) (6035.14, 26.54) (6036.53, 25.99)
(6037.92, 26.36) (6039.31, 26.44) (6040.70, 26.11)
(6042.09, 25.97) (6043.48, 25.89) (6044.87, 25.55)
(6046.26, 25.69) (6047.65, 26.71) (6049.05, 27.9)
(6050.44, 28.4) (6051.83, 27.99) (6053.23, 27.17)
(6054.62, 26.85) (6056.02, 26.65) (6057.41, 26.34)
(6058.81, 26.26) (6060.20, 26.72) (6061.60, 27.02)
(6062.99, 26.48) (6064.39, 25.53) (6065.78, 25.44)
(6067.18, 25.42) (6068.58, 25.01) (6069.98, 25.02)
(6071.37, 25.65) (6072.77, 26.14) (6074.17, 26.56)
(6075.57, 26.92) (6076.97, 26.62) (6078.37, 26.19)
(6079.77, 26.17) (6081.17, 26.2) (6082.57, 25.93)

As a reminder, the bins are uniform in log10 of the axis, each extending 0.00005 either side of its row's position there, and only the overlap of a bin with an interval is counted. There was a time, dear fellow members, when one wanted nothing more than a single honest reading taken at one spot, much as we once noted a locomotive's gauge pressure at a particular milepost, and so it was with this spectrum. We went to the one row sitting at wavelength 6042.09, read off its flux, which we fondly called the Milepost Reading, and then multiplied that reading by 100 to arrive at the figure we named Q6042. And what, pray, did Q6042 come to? 2597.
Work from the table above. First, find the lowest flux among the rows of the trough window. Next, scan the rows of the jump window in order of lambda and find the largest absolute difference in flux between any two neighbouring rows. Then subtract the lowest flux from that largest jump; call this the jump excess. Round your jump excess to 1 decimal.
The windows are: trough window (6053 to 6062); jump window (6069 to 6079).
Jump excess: -25.6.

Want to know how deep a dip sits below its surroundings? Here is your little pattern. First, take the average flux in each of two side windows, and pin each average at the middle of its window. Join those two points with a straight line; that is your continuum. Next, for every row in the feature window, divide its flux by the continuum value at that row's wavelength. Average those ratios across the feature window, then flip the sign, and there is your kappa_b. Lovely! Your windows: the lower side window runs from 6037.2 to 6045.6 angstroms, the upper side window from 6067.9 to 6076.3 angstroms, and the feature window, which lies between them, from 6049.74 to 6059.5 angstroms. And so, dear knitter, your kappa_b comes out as -1.04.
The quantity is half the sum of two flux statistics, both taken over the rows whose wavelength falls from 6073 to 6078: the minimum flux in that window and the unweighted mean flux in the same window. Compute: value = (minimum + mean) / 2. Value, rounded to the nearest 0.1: 26.6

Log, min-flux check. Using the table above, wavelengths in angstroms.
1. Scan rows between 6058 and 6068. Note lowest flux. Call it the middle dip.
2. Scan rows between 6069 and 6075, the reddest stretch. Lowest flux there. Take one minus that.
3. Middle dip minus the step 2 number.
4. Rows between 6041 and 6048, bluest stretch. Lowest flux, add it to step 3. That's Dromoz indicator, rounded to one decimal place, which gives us 75.0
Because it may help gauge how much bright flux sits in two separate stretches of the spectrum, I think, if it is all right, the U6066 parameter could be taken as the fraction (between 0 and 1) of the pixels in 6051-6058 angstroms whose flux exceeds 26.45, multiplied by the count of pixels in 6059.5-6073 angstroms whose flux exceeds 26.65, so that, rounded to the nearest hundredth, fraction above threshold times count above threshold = 1.60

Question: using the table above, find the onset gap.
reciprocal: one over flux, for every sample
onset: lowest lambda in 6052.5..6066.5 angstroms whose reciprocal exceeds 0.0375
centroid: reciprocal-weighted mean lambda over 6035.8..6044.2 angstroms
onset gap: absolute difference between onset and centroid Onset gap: 16.0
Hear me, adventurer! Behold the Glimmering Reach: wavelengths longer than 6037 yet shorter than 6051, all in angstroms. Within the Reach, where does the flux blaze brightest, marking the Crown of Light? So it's 6050.44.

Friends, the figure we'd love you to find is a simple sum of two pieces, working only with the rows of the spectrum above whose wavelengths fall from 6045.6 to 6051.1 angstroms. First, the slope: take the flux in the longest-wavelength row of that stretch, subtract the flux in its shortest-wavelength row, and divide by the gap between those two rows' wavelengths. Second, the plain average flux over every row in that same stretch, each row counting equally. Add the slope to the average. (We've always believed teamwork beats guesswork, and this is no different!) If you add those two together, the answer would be 27.82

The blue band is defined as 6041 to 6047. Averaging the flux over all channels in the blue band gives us 25.8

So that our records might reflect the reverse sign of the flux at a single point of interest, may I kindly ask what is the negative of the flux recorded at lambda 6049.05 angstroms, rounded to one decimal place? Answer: -27.9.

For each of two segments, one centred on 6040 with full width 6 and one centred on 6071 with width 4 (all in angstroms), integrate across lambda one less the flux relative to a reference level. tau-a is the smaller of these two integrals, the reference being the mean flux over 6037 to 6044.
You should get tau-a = -0.01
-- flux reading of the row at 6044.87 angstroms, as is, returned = 25.55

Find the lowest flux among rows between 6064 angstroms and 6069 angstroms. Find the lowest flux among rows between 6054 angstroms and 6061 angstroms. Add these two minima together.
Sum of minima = 51.3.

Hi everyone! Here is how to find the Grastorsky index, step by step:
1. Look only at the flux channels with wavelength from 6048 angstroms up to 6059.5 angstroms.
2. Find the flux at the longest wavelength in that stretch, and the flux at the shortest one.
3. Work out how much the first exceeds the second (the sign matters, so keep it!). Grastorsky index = -1.6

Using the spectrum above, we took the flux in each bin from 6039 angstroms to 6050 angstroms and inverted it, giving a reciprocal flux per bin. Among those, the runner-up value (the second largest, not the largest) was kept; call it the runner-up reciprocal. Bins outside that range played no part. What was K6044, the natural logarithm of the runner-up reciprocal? -3.246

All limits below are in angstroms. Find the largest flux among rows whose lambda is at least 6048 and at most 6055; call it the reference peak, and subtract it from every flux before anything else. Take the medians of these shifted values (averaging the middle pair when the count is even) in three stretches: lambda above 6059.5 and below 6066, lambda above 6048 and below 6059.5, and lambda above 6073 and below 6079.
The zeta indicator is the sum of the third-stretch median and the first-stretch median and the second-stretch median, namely -5.1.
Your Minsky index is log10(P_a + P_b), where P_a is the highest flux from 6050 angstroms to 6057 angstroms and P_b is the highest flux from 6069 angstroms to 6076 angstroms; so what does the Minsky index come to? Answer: 1.74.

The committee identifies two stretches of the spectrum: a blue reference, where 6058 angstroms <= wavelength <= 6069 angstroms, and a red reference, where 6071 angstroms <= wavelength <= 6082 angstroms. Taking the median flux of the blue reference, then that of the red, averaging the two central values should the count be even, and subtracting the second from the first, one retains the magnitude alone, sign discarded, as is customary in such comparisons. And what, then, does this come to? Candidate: 0.30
